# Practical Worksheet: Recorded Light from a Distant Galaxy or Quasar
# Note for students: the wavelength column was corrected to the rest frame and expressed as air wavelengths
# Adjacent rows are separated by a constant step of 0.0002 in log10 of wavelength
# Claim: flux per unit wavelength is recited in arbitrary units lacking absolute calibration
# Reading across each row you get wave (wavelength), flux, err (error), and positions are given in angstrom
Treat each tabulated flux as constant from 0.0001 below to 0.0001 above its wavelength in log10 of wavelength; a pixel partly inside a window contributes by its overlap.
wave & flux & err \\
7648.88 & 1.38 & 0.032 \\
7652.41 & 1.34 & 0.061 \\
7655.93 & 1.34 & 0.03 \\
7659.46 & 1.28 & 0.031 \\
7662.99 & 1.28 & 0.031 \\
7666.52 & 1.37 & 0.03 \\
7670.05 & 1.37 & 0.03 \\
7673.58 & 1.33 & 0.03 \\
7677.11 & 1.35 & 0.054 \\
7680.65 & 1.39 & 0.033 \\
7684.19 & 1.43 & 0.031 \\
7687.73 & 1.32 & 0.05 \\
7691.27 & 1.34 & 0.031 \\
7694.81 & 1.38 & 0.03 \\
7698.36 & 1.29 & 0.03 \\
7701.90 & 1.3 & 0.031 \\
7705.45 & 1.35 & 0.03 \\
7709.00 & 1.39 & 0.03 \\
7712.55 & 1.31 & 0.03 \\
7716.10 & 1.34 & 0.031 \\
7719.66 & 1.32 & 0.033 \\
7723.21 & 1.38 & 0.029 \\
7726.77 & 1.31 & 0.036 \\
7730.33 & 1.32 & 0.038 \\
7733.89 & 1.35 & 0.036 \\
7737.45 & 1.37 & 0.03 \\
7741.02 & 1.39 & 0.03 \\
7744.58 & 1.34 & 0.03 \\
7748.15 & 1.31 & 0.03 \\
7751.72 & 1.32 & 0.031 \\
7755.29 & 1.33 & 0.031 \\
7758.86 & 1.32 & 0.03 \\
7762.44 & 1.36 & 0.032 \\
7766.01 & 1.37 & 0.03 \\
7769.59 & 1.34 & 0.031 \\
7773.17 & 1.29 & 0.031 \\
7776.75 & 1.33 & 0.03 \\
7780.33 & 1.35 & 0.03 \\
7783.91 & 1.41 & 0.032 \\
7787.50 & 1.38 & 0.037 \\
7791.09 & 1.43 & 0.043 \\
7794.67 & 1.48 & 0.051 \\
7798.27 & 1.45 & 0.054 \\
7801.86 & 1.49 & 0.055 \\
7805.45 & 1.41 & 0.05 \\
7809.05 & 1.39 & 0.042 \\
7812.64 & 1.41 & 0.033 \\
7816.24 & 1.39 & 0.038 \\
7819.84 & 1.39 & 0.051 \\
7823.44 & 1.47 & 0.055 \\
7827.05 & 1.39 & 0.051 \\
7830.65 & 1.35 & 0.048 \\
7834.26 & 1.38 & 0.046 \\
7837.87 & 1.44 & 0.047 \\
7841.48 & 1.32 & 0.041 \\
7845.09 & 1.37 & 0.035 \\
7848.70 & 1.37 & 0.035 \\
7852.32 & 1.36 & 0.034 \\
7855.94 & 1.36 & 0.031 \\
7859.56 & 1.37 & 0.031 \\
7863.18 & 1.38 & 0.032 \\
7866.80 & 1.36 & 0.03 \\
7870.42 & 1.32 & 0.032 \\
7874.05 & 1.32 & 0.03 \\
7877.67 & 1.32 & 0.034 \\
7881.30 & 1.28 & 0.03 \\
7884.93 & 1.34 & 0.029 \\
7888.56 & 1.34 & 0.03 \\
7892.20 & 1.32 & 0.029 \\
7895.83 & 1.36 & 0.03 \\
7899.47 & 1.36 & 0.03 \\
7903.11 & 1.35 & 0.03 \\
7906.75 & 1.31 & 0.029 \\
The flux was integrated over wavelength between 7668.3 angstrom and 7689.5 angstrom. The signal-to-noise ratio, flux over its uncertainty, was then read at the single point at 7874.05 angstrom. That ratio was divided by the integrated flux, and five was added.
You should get 6.52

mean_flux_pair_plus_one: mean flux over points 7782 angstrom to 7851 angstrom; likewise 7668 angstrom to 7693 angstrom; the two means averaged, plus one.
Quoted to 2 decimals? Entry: 2.38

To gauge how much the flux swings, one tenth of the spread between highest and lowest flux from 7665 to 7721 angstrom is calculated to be 0.014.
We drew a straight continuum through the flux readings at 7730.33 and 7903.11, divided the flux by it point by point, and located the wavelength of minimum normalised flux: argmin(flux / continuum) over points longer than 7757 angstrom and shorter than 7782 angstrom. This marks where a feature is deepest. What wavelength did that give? 7773.17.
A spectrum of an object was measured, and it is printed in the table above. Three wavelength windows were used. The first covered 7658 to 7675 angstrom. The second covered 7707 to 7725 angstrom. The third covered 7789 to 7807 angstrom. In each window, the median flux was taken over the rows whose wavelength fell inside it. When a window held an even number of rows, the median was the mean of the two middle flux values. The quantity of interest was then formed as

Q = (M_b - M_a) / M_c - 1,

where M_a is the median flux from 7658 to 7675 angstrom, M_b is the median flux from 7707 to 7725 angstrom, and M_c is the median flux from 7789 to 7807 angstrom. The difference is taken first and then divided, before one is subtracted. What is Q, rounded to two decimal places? -0.99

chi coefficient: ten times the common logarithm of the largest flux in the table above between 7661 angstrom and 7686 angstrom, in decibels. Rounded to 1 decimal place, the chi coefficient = 1.6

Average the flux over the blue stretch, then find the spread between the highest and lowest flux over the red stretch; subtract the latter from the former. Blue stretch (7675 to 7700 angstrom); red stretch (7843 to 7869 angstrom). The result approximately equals 1.337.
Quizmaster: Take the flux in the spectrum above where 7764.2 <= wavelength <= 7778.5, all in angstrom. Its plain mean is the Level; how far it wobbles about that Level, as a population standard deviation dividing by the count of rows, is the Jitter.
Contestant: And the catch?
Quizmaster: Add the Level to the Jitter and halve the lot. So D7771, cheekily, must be 0.681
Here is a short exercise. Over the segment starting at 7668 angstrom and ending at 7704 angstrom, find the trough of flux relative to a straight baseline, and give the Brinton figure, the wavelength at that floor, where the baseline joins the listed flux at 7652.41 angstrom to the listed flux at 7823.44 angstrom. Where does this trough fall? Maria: 7698.36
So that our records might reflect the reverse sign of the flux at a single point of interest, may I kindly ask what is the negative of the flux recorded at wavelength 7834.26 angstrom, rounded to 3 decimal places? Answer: -1.380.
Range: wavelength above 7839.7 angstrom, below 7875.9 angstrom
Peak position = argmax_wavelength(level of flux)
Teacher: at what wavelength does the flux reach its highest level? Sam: 7863.18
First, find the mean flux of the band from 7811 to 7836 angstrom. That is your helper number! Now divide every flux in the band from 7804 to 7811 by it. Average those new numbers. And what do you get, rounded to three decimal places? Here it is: 1.002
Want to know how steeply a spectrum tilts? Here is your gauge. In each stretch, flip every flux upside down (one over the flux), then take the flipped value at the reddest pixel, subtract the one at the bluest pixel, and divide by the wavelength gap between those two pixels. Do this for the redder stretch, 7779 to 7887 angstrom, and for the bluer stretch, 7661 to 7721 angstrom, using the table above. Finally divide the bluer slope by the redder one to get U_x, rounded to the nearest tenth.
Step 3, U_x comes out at -7.9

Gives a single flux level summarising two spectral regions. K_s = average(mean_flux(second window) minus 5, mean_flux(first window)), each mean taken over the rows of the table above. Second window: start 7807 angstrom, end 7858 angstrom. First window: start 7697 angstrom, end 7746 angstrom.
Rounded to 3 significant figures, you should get -1.14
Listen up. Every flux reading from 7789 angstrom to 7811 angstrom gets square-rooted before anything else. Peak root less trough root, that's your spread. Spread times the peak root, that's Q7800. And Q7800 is 0.051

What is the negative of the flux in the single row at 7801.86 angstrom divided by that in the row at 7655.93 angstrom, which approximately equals -1.11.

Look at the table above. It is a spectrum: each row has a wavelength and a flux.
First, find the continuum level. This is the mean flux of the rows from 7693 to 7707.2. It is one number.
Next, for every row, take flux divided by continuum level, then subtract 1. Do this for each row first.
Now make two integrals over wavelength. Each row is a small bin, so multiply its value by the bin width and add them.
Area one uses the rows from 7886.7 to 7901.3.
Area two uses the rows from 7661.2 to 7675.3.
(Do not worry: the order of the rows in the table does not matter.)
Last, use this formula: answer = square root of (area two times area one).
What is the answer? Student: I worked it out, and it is 0.11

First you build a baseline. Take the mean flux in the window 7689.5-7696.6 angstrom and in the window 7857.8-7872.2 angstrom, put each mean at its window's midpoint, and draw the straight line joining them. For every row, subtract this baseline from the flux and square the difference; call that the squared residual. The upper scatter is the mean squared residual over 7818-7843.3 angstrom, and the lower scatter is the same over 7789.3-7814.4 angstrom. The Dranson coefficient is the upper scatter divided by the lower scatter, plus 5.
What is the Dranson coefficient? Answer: 5.4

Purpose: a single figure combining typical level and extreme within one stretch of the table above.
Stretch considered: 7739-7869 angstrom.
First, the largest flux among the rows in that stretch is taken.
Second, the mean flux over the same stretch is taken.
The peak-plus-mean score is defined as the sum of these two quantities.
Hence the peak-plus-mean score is 2.87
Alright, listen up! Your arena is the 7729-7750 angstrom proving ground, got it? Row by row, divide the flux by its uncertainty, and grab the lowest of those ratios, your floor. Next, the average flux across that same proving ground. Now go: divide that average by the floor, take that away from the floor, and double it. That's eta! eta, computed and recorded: 69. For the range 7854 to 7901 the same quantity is 78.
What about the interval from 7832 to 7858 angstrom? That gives 60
